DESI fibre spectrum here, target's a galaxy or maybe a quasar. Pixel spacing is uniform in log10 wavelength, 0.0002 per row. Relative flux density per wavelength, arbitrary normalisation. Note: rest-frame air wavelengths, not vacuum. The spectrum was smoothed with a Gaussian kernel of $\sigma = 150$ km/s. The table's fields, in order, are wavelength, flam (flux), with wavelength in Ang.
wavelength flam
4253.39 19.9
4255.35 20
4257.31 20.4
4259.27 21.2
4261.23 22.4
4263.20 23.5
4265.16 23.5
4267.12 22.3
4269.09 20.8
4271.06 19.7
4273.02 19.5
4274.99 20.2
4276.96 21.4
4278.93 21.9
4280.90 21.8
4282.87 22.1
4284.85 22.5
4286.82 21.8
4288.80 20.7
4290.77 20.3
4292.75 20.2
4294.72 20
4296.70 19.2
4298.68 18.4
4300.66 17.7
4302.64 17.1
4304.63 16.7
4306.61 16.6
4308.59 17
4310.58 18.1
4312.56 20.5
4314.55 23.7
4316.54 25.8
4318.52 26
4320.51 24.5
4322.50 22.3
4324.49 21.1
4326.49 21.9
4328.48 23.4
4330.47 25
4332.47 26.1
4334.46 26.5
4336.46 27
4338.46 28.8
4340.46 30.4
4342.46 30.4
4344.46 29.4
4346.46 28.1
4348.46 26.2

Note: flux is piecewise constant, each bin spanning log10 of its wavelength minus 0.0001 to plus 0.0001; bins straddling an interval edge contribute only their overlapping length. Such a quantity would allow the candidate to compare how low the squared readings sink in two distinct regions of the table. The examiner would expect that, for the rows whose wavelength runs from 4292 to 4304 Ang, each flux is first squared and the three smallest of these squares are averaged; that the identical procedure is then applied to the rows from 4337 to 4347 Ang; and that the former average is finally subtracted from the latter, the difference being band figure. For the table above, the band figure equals 513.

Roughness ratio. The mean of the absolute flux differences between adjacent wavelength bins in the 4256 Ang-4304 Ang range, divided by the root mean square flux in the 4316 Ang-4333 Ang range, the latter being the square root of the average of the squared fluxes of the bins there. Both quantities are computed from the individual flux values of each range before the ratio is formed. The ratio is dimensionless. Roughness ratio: 0.028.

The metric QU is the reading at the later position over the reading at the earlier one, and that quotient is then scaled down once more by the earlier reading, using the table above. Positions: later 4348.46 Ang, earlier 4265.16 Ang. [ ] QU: 0.047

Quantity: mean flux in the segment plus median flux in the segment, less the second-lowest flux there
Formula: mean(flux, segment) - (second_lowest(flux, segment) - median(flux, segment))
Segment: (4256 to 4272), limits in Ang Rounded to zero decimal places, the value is 23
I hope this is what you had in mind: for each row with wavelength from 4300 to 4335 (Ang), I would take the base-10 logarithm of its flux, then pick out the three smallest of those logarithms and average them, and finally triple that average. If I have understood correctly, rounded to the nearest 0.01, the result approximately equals 3.67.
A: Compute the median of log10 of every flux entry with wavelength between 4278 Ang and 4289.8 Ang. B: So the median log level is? 1.34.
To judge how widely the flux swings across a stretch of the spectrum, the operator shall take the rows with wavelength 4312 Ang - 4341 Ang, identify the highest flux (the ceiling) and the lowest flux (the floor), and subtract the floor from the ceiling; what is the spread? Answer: 9.9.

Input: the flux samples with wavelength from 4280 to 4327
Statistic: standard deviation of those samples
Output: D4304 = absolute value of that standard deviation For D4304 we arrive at 2.7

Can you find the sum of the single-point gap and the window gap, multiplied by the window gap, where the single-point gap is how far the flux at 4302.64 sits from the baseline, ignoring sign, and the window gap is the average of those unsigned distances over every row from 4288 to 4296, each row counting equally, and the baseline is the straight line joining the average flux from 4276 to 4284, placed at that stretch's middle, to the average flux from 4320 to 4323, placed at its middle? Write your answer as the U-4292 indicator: 15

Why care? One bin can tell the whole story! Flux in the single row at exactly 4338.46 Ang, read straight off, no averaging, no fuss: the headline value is 28.8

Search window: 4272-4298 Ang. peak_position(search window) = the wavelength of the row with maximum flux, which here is 4284.85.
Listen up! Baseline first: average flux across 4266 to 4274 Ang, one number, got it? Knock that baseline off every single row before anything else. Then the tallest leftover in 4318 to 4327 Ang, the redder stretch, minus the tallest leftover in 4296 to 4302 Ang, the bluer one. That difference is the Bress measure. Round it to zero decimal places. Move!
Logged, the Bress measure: 7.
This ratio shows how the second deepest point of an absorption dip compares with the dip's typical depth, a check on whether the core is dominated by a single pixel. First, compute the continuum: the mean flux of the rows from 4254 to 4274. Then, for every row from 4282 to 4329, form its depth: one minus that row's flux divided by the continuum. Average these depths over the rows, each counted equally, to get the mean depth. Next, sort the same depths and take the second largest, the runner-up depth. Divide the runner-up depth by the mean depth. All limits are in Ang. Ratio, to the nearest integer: 8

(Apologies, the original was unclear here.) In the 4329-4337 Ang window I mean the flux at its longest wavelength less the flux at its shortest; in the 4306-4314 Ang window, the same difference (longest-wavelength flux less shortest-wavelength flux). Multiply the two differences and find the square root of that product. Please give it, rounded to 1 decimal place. 2.8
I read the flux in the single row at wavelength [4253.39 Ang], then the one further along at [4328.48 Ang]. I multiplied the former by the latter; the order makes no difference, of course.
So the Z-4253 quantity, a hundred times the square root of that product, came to 2158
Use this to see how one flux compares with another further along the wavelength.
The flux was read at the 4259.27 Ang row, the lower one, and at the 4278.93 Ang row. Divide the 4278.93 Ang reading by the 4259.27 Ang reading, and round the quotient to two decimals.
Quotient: 1.03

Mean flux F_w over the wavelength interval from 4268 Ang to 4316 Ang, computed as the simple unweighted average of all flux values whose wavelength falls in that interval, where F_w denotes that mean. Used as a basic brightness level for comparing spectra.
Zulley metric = 20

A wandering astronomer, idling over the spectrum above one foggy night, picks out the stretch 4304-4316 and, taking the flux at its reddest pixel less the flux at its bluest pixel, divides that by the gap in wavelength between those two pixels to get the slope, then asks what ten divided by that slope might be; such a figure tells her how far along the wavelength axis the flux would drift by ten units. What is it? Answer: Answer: 14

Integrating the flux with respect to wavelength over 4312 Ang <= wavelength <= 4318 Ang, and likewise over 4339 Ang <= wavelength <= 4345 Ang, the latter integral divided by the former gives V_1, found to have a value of 1.3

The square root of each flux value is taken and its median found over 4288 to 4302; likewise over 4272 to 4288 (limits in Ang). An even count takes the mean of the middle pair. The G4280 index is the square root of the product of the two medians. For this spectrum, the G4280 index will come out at 4.57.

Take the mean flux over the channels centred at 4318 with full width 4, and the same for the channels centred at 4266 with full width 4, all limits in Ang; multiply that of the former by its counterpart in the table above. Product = 593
